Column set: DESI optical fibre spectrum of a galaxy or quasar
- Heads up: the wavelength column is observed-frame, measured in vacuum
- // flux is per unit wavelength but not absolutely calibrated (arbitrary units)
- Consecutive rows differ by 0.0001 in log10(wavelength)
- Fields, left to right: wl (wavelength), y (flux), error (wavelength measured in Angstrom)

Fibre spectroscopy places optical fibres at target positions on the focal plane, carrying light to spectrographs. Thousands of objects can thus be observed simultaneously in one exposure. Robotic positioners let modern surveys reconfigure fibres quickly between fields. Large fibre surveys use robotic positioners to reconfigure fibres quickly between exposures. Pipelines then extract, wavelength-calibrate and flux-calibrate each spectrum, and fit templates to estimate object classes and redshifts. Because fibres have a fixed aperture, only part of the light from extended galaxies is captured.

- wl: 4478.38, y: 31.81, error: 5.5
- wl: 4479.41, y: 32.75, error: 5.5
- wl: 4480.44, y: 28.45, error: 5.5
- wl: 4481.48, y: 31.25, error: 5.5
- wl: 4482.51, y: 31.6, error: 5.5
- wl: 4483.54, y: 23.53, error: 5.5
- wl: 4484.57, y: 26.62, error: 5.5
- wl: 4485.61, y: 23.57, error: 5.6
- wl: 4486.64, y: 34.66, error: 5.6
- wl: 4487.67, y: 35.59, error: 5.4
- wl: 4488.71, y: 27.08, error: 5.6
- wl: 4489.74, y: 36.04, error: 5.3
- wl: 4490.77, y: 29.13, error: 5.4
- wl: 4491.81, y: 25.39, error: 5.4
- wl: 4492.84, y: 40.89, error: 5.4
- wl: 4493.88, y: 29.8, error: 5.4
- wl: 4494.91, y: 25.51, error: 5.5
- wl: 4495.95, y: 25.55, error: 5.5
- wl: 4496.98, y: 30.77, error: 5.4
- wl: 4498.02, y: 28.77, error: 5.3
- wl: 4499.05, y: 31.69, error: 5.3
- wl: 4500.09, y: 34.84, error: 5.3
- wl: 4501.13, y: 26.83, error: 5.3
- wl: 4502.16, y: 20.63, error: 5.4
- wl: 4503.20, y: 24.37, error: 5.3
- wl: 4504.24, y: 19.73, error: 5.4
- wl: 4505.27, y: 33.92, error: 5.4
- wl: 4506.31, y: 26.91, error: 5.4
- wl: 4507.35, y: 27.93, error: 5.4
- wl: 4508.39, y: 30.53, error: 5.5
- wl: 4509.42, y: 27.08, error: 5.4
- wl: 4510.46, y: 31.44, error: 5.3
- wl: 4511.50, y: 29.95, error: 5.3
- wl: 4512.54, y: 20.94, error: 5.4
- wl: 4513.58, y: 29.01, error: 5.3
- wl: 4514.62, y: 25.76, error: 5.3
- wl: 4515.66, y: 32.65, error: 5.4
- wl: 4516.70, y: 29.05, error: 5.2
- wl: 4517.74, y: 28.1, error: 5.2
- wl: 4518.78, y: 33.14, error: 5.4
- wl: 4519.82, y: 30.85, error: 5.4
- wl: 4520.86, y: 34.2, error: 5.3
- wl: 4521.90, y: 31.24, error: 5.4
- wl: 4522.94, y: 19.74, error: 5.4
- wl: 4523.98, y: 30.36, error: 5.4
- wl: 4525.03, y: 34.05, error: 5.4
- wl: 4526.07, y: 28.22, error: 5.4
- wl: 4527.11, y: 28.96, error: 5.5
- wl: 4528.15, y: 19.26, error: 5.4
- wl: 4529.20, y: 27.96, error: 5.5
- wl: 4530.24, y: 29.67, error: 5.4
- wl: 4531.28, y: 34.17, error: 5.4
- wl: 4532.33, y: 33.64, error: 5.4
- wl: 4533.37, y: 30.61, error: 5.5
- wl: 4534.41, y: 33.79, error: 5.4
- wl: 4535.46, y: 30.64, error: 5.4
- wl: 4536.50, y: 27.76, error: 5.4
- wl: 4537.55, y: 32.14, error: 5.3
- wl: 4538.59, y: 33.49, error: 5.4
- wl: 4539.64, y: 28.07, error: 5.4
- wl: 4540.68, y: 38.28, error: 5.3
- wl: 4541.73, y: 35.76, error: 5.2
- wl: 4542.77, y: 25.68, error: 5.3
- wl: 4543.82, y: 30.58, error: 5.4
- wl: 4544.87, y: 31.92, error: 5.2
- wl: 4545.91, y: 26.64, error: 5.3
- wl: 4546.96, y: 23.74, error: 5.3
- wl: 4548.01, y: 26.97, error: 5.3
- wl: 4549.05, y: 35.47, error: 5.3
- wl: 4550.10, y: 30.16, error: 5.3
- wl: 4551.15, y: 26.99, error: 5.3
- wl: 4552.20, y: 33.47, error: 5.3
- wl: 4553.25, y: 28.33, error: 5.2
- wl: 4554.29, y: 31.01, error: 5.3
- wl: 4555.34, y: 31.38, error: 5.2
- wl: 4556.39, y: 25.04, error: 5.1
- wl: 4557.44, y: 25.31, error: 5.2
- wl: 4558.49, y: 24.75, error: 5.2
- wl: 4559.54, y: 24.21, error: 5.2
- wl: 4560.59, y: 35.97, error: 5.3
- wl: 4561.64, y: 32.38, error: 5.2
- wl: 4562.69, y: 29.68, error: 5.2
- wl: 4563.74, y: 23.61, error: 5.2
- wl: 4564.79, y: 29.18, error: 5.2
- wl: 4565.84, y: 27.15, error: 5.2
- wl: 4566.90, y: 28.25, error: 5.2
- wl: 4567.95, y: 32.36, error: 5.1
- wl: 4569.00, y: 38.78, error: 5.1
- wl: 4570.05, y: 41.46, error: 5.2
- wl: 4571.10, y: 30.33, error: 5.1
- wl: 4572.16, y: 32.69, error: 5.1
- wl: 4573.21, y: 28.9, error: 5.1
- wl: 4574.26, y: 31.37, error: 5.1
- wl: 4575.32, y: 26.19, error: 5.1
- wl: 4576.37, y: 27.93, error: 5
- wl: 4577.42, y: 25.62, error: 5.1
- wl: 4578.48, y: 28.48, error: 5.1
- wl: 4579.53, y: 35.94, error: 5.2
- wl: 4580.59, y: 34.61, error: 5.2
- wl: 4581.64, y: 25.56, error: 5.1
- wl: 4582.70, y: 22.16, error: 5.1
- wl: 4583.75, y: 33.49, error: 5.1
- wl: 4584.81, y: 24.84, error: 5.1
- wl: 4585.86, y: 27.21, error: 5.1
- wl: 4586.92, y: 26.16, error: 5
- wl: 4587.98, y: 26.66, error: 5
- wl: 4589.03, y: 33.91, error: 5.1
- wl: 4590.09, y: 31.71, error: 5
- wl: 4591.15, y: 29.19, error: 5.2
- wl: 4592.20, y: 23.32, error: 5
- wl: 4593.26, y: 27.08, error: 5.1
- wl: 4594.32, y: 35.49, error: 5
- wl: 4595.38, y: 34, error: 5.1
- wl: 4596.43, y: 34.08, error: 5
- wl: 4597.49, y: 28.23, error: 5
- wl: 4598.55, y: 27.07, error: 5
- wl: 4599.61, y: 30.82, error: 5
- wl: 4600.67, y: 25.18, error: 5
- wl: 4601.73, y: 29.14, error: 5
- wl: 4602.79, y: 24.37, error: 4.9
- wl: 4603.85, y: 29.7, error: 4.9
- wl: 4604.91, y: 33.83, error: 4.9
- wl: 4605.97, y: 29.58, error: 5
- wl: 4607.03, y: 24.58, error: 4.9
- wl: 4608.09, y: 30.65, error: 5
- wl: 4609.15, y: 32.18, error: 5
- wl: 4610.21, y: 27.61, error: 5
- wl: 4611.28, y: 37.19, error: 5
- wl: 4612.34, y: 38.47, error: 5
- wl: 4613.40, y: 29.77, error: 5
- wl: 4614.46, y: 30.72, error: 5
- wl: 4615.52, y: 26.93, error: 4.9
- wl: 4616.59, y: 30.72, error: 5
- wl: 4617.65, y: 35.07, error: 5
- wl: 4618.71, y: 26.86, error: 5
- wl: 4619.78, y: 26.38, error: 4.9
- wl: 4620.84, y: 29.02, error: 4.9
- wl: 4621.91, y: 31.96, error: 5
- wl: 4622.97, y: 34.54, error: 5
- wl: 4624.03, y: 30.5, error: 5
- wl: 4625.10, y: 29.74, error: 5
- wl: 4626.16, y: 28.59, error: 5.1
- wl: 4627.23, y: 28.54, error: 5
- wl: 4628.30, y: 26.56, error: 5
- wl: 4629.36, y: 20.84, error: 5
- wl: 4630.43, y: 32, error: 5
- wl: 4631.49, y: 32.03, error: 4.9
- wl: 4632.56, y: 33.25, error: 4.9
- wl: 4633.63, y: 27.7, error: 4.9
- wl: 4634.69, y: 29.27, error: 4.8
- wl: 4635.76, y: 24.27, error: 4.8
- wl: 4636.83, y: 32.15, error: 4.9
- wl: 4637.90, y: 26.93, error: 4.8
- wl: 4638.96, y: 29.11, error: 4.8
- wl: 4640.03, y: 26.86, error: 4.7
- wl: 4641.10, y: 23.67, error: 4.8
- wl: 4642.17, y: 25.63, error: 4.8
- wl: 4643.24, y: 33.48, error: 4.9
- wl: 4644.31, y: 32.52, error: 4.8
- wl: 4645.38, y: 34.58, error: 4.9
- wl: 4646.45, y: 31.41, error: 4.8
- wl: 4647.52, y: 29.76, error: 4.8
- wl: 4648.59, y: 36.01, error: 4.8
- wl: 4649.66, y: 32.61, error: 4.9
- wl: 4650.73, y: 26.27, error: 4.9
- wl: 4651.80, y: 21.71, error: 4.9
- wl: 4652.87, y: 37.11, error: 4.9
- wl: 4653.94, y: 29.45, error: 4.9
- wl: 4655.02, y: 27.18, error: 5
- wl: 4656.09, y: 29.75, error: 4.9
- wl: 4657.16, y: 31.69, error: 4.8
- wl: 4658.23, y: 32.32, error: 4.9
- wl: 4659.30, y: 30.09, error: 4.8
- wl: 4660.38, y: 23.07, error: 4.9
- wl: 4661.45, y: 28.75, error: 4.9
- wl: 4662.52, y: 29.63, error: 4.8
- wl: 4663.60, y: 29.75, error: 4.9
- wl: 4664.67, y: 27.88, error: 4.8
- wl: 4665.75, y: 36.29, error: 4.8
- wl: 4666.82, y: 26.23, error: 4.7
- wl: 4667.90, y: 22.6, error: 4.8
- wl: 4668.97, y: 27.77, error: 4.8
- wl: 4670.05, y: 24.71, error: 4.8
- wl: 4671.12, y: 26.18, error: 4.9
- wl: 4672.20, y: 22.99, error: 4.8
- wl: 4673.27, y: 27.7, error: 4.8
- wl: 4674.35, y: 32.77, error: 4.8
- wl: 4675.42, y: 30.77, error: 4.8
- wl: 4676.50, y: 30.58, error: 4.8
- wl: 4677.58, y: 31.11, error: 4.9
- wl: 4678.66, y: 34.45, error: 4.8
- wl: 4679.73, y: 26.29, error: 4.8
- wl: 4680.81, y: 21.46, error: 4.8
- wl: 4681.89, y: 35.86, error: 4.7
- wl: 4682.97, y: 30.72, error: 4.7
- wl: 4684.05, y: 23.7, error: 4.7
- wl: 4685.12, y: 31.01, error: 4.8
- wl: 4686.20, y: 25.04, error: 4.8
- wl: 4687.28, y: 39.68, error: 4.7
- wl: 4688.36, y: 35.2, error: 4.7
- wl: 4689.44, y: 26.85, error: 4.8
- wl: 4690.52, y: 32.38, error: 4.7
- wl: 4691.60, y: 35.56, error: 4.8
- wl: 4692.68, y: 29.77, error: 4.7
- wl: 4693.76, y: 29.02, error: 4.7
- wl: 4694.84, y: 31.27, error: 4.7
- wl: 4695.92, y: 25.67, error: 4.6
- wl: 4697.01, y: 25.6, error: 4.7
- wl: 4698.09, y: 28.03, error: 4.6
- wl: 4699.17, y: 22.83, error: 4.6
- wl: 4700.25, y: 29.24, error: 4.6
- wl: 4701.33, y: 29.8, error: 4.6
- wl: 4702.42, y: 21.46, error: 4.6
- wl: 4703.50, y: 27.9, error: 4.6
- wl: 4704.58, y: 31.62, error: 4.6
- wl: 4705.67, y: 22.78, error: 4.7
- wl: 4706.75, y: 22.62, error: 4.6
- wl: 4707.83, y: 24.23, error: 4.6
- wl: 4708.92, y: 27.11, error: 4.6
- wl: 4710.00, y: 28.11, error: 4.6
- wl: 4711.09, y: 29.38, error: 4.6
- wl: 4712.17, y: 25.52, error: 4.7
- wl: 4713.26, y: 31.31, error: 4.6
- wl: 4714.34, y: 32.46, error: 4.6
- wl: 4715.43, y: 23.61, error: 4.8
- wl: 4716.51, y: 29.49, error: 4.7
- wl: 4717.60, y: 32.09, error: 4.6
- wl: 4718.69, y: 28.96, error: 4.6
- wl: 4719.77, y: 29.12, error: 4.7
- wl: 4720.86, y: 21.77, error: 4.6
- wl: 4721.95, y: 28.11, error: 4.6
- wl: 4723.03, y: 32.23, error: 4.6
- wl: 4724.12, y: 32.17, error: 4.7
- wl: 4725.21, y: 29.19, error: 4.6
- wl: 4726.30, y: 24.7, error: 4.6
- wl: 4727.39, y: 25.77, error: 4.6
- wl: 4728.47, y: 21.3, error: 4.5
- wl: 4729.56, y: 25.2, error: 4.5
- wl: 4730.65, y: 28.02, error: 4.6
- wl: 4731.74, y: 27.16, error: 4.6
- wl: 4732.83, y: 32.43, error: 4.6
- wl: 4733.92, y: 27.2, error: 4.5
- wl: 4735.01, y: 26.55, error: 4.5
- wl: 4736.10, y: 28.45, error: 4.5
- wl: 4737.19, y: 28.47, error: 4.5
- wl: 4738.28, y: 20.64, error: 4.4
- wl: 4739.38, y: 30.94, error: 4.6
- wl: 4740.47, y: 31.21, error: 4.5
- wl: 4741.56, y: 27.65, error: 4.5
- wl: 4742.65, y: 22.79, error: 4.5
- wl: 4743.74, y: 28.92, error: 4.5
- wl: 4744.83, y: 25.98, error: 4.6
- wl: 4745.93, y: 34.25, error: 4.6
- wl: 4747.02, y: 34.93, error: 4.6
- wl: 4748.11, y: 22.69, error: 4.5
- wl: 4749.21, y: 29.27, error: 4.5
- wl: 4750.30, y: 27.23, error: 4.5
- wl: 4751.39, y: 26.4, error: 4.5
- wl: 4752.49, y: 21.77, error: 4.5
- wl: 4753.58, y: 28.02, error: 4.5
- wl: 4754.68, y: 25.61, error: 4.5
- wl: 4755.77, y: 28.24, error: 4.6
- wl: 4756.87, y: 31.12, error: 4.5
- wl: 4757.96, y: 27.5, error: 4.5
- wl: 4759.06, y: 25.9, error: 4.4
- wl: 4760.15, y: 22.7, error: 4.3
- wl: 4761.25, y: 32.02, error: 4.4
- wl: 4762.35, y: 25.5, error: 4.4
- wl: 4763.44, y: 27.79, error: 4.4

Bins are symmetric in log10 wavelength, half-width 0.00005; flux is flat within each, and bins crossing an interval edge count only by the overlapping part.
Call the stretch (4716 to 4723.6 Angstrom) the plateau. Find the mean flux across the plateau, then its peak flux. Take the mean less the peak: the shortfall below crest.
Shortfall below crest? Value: -3.4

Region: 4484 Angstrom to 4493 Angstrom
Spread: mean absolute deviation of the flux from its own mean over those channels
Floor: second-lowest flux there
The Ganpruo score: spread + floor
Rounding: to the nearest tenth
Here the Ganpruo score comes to 30.5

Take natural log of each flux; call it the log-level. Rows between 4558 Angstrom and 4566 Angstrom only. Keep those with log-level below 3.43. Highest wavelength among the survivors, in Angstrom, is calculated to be 4565.84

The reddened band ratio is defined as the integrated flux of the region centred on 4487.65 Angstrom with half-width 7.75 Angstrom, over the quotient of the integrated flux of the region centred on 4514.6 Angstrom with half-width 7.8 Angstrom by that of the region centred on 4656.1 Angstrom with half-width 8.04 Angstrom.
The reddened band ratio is 482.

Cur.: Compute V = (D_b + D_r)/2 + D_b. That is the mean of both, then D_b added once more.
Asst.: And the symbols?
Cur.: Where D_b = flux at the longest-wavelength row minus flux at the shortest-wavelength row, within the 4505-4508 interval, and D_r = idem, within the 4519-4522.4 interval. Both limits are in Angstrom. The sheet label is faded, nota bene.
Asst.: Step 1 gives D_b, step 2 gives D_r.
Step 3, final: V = -8.8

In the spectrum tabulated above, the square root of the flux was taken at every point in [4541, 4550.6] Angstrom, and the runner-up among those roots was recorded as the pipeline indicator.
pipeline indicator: 6.0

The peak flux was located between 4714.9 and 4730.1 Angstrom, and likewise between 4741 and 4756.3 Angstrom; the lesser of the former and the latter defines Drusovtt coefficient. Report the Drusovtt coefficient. 32.2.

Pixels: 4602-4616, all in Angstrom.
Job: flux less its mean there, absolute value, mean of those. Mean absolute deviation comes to 3.15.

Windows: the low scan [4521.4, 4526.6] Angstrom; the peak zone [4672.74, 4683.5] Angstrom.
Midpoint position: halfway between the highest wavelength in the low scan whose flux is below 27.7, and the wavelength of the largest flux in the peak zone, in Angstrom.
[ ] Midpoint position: 4602.4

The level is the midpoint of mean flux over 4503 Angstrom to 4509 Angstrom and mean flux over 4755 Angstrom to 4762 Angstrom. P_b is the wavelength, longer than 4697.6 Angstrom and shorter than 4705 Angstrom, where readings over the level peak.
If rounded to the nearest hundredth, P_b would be 4704.58 Angstrom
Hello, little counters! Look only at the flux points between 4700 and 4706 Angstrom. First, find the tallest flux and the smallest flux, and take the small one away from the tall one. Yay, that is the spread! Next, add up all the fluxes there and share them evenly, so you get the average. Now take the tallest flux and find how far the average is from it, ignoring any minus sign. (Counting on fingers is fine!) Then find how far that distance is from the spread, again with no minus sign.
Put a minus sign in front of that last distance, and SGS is -6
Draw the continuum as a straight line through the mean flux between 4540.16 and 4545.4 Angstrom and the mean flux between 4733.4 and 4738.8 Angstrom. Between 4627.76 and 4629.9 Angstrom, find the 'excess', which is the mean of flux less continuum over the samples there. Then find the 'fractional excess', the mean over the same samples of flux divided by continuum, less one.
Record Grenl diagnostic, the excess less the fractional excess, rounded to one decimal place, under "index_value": -5.8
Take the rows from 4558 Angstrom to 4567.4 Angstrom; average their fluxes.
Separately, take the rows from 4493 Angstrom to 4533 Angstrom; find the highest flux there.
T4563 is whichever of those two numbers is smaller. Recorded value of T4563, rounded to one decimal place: 28.4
